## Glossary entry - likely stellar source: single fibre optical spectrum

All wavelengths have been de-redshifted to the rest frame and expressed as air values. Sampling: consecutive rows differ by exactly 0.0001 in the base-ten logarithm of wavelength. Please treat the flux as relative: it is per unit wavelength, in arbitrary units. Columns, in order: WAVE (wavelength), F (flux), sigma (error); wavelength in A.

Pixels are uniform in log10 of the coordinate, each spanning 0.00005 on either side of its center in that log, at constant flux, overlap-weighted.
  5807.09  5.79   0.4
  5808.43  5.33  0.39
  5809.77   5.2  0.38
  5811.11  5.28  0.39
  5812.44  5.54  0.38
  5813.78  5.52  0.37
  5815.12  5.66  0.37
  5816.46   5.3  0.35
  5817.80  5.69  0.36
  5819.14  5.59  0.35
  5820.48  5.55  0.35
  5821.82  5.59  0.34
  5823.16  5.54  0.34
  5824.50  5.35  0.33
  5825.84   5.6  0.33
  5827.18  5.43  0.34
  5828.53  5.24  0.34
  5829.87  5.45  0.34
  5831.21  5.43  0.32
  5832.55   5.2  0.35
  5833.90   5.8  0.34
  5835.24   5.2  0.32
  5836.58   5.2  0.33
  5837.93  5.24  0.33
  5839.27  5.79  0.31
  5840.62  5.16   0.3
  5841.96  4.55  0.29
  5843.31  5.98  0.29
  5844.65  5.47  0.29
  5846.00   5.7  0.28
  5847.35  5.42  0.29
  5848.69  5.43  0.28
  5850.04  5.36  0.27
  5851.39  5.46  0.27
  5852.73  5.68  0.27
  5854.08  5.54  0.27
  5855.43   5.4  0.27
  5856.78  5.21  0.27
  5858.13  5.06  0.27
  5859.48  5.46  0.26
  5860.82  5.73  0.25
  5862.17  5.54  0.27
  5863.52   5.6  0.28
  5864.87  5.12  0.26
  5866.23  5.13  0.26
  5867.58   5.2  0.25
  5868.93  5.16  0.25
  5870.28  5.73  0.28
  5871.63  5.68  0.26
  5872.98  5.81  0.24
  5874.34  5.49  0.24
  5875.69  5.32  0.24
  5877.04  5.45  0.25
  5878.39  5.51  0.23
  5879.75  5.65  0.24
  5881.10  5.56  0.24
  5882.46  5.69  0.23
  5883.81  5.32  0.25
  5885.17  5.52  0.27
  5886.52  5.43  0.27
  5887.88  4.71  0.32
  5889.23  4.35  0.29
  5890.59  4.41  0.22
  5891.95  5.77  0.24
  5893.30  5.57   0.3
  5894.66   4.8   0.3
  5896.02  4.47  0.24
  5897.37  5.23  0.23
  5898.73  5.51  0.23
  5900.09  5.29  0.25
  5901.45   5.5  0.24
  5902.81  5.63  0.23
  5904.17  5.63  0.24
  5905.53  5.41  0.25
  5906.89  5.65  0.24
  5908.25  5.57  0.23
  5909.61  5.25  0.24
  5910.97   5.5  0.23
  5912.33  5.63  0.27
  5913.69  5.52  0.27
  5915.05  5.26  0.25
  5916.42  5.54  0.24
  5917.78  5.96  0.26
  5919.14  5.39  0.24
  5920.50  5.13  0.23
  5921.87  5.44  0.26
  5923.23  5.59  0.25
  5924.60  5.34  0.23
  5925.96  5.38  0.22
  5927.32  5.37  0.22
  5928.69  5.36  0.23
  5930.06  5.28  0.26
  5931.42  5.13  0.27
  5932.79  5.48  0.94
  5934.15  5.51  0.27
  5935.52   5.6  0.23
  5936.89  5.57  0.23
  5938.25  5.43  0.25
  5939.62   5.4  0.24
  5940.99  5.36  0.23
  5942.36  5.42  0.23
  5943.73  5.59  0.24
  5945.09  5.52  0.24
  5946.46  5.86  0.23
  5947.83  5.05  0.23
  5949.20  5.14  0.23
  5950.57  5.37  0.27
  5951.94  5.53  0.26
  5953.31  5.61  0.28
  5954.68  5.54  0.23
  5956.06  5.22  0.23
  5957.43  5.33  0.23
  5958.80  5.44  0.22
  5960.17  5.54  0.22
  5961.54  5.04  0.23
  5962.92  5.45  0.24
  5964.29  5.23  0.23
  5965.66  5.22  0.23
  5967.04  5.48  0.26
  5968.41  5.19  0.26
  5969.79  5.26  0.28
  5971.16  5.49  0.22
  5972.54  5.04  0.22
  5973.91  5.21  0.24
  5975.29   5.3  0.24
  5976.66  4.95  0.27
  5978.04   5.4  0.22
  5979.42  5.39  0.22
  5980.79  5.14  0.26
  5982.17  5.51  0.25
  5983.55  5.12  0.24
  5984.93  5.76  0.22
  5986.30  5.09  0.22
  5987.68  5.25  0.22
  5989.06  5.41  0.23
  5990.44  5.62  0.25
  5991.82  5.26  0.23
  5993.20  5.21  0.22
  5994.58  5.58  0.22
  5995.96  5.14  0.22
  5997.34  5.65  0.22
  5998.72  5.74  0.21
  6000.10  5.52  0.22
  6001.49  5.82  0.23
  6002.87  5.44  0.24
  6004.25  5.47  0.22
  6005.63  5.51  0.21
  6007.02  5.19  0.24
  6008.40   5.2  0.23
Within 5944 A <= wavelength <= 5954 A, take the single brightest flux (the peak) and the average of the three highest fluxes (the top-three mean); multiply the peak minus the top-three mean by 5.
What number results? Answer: 0.97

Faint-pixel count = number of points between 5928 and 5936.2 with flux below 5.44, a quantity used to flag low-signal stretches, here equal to 3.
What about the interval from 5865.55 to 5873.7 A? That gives 3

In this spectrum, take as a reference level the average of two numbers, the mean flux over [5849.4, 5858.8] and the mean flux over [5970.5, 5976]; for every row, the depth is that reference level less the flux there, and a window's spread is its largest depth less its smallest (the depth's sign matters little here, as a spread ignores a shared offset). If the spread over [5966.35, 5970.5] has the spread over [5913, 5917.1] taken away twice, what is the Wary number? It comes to -0.3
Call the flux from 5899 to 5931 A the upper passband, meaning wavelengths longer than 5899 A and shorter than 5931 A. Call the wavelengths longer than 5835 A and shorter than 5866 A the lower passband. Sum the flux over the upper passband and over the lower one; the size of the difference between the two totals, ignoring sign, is 1.3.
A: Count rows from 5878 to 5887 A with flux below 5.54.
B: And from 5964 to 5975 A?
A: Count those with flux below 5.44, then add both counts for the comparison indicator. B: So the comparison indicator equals 10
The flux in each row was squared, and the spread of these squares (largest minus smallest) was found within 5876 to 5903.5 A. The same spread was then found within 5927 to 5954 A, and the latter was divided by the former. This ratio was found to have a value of 0.61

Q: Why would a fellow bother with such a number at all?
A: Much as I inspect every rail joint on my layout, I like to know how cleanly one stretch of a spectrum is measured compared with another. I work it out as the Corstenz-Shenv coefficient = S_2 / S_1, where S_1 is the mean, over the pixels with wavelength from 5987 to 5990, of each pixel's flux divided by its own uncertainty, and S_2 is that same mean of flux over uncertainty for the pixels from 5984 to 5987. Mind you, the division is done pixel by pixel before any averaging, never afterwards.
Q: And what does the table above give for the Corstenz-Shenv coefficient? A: 1.04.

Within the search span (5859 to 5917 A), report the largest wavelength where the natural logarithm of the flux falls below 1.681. 5915.05 A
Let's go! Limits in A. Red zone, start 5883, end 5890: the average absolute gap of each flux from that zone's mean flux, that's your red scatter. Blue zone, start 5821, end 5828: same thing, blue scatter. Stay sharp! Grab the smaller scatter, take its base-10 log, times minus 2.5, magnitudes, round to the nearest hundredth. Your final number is 2.62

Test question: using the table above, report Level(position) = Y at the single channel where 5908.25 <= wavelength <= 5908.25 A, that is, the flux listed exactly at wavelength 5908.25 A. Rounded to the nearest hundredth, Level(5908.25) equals 5.57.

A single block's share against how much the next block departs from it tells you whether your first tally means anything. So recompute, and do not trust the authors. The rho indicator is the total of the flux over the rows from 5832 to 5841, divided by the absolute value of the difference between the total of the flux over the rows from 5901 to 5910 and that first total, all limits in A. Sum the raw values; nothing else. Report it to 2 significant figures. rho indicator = 36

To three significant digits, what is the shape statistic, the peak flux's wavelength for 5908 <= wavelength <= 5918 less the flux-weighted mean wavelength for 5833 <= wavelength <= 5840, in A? 81.2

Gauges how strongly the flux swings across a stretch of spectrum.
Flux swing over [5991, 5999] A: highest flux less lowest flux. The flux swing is 0.60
